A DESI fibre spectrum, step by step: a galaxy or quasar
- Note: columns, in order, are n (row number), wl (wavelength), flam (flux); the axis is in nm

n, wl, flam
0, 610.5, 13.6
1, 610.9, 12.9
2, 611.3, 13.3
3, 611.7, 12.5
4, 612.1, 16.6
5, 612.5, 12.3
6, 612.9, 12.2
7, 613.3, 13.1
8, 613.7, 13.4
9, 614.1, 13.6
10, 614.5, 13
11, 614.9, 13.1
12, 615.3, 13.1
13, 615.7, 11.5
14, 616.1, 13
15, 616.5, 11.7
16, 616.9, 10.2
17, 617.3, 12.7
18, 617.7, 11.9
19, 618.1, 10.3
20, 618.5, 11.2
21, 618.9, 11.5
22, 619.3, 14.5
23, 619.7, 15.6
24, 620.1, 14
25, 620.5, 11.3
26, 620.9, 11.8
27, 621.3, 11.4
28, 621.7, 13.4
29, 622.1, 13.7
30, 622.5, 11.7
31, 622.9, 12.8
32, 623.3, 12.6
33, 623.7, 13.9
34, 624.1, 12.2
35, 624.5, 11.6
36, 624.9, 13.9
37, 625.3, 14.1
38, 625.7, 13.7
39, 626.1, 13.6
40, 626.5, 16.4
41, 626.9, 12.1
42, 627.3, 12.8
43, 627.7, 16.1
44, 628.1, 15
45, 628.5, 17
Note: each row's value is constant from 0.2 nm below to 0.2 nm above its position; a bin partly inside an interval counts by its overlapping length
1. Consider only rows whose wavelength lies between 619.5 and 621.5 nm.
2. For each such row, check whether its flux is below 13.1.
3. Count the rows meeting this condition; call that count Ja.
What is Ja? 3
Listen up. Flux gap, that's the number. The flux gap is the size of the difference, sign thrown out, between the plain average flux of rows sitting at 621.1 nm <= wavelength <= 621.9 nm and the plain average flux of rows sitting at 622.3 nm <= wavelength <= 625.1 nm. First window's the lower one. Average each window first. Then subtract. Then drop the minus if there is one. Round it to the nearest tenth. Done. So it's 0.3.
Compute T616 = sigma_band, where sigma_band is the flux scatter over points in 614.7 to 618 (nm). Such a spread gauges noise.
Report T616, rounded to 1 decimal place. 1.0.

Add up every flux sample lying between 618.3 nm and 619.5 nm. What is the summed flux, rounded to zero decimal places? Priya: 37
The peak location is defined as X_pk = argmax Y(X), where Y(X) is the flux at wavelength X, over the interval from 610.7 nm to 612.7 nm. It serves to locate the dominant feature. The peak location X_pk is 612.1 nm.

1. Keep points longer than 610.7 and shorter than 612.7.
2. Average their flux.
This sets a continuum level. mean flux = 13.5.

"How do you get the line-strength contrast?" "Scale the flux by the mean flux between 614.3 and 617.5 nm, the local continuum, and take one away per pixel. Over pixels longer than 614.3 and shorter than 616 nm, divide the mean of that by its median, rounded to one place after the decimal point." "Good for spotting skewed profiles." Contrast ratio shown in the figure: 0.5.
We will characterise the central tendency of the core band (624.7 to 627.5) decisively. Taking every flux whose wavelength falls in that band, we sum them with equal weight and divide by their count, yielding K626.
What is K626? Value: 13.8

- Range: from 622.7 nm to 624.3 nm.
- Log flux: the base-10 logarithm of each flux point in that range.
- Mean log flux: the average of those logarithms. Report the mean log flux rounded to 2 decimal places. 1.11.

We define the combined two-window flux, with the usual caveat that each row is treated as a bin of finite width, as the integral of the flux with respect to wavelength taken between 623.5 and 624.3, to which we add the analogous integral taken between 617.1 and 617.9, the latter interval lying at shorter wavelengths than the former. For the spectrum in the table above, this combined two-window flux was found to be 20.3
